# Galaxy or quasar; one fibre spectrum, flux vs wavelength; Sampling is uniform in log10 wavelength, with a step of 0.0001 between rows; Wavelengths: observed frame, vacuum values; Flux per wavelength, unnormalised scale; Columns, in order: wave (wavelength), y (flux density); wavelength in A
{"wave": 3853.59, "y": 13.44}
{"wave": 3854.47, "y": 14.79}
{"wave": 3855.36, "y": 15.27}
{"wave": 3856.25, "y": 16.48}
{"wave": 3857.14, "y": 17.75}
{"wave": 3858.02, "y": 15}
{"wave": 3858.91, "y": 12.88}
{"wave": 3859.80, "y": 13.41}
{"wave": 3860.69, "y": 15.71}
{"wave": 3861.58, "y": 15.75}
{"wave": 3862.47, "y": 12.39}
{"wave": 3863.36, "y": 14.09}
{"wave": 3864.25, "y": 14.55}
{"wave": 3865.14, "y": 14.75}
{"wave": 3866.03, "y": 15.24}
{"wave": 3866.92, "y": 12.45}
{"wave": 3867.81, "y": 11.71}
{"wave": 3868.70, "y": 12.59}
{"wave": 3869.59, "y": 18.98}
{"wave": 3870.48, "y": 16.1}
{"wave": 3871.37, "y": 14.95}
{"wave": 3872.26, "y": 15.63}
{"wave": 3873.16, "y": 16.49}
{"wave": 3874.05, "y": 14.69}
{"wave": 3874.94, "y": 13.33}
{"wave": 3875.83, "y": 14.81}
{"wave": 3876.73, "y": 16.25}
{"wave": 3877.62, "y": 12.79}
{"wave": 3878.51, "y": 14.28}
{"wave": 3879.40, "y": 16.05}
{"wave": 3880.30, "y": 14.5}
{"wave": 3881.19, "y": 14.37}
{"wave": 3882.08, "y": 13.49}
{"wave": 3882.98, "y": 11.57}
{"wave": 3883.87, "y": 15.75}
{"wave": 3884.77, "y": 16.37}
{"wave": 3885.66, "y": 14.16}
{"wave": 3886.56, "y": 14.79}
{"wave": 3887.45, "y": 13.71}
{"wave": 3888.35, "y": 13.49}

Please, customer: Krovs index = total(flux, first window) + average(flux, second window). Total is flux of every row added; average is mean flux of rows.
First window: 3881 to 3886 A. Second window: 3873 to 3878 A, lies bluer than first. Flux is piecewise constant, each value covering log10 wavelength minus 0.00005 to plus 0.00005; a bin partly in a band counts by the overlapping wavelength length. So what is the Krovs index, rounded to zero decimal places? 100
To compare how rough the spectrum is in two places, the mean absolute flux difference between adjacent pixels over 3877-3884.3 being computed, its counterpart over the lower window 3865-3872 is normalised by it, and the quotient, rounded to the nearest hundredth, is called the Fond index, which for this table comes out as 1.29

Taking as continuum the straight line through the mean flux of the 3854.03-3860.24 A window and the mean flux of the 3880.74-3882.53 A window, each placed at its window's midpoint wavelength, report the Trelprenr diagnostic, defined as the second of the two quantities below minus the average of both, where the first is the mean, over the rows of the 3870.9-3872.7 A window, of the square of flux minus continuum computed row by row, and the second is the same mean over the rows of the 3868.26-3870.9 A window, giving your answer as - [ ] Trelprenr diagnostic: 4.0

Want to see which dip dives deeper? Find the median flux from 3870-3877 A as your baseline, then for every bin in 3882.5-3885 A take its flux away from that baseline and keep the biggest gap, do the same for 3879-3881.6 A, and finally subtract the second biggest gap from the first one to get 2.8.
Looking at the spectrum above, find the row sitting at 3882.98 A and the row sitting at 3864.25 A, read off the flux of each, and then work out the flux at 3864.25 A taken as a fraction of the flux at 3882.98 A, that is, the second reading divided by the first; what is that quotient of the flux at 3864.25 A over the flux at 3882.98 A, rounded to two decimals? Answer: 1.26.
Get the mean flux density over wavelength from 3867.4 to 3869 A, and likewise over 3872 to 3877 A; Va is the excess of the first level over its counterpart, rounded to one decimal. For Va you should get -3.0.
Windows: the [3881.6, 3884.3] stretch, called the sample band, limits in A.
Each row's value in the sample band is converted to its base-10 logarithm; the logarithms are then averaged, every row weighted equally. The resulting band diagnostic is 1.13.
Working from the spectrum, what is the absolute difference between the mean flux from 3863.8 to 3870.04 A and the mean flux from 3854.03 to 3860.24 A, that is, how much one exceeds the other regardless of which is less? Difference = 0.76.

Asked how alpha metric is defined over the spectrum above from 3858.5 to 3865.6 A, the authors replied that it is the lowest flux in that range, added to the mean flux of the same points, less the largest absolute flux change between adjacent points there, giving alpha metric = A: 23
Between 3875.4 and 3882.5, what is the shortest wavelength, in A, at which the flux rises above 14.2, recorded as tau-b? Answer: 3875.83 A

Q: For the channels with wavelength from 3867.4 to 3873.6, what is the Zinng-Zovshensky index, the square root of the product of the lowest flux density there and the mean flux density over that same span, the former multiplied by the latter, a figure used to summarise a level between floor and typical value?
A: 13.3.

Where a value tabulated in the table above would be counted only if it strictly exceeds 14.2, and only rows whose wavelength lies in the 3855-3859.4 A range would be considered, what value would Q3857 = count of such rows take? 4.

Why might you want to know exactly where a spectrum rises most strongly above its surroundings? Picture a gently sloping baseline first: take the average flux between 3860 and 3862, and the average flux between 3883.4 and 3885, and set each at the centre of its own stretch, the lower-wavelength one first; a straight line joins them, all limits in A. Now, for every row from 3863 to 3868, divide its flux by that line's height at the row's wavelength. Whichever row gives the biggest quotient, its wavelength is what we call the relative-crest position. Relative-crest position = 3866.03 A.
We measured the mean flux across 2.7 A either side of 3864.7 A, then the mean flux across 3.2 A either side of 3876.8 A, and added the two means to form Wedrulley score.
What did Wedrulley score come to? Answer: 28.5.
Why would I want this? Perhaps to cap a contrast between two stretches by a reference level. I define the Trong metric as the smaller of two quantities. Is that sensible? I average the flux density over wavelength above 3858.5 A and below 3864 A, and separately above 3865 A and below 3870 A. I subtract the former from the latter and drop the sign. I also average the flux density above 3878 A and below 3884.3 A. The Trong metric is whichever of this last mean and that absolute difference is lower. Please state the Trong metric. 0.2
